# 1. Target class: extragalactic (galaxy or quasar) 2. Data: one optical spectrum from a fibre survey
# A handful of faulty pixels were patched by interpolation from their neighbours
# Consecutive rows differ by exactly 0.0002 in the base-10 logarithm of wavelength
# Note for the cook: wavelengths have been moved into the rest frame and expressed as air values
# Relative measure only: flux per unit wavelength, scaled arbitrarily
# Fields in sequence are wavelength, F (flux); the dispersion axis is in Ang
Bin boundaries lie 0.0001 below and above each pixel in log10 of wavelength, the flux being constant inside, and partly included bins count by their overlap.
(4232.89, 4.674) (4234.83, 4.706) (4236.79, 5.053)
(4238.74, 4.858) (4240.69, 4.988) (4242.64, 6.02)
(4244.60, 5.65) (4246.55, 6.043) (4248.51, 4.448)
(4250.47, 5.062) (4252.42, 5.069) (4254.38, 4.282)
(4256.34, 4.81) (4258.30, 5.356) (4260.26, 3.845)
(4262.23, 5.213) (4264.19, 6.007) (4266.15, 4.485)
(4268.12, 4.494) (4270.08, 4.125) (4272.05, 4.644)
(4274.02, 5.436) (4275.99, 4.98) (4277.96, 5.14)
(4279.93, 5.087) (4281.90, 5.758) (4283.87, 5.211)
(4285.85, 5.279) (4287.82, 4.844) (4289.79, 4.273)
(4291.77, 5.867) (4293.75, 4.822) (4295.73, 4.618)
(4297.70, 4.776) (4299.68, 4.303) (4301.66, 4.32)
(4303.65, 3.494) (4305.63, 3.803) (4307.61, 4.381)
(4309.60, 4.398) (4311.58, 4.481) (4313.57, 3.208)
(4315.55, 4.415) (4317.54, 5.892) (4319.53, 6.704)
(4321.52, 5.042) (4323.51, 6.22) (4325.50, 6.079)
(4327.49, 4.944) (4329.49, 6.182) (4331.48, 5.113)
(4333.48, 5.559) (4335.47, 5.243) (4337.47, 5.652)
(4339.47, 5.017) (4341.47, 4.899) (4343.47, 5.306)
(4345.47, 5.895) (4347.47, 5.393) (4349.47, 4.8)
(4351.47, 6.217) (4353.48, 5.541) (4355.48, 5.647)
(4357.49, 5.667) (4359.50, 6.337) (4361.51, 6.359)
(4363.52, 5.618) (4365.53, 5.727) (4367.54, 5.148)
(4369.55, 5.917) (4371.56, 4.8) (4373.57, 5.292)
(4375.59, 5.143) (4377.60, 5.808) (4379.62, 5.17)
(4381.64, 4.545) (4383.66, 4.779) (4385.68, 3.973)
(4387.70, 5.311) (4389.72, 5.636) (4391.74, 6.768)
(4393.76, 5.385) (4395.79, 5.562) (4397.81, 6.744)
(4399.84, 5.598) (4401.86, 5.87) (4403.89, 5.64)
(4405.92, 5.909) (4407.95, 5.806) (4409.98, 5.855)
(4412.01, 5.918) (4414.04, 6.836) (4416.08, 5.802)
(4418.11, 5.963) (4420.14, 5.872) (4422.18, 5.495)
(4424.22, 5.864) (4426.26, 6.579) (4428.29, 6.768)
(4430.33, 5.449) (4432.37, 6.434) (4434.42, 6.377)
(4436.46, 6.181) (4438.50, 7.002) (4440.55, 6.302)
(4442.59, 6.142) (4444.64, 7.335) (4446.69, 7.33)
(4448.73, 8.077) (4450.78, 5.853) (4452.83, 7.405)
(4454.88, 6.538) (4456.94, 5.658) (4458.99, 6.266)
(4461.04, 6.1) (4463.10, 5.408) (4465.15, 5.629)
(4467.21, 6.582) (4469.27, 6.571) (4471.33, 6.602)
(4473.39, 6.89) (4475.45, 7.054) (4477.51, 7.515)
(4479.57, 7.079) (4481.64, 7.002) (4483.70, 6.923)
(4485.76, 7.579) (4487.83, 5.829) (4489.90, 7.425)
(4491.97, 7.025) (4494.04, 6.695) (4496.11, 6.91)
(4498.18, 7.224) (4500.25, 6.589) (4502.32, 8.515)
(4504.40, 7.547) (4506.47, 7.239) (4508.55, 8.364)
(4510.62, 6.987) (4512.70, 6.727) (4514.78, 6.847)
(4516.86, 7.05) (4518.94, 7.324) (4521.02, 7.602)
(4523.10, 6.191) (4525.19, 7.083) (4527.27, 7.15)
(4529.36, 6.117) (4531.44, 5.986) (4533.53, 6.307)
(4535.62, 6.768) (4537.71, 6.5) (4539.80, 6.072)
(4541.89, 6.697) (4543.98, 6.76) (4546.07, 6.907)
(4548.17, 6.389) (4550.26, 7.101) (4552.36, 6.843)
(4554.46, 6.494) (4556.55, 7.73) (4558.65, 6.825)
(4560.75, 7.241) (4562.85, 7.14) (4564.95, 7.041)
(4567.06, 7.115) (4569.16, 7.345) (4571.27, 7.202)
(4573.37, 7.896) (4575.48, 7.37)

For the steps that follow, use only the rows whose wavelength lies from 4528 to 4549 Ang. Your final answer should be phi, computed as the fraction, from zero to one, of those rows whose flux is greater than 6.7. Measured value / 0.3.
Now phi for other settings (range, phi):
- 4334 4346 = 0.0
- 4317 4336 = 0.1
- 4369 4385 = 0.0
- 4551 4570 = 0.9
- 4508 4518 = 1.0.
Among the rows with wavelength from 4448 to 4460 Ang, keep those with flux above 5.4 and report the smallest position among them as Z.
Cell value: 4448.73 Ang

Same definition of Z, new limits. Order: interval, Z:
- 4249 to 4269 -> 4264.19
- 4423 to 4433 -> 4424.22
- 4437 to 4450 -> 4438.50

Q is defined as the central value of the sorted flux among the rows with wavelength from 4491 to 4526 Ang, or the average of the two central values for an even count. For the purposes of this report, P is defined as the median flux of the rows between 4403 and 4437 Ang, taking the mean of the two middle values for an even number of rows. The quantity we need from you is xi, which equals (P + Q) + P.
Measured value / 18.9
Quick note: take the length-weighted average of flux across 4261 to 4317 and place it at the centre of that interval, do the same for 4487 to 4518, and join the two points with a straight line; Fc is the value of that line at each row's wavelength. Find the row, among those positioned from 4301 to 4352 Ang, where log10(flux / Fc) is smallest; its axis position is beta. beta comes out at 4313.57 Ang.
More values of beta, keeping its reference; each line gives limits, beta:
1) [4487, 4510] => 4487.83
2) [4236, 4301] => 4260.26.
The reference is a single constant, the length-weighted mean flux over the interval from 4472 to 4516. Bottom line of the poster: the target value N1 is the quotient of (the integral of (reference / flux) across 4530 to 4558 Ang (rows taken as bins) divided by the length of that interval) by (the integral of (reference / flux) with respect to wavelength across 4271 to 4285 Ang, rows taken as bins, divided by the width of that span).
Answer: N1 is 0.78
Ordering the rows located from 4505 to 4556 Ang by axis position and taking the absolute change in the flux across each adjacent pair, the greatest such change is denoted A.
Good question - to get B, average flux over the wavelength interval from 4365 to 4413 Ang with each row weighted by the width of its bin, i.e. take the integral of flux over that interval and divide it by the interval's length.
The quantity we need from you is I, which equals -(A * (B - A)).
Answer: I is -5.8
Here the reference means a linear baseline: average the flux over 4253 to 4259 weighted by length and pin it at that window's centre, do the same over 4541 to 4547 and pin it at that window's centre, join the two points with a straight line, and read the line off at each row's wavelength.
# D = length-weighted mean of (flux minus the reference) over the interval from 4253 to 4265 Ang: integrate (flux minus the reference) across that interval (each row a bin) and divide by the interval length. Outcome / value 0.1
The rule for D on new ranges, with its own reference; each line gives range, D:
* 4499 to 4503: 1.0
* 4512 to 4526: 0.4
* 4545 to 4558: 0.1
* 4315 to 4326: 0.5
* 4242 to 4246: 1.1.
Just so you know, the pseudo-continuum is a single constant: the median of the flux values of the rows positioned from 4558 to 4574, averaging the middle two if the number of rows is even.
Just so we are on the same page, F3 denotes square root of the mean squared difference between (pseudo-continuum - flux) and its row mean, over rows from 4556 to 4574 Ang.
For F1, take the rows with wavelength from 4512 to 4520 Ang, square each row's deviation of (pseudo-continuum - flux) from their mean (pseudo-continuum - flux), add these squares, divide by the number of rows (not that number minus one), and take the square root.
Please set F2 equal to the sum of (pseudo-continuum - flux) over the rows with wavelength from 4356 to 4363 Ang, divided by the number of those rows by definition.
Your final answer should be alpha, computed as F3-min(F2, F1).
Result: 0.09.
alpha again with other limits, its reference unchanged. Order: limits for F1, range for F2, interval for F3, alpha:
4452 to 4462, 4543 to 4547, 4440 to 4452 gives 0.45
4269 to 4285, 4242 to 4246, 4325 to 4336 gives 0.01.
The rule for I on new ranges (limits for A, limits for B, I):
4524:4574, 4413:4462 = -6.4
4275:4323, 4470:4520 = -9.1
